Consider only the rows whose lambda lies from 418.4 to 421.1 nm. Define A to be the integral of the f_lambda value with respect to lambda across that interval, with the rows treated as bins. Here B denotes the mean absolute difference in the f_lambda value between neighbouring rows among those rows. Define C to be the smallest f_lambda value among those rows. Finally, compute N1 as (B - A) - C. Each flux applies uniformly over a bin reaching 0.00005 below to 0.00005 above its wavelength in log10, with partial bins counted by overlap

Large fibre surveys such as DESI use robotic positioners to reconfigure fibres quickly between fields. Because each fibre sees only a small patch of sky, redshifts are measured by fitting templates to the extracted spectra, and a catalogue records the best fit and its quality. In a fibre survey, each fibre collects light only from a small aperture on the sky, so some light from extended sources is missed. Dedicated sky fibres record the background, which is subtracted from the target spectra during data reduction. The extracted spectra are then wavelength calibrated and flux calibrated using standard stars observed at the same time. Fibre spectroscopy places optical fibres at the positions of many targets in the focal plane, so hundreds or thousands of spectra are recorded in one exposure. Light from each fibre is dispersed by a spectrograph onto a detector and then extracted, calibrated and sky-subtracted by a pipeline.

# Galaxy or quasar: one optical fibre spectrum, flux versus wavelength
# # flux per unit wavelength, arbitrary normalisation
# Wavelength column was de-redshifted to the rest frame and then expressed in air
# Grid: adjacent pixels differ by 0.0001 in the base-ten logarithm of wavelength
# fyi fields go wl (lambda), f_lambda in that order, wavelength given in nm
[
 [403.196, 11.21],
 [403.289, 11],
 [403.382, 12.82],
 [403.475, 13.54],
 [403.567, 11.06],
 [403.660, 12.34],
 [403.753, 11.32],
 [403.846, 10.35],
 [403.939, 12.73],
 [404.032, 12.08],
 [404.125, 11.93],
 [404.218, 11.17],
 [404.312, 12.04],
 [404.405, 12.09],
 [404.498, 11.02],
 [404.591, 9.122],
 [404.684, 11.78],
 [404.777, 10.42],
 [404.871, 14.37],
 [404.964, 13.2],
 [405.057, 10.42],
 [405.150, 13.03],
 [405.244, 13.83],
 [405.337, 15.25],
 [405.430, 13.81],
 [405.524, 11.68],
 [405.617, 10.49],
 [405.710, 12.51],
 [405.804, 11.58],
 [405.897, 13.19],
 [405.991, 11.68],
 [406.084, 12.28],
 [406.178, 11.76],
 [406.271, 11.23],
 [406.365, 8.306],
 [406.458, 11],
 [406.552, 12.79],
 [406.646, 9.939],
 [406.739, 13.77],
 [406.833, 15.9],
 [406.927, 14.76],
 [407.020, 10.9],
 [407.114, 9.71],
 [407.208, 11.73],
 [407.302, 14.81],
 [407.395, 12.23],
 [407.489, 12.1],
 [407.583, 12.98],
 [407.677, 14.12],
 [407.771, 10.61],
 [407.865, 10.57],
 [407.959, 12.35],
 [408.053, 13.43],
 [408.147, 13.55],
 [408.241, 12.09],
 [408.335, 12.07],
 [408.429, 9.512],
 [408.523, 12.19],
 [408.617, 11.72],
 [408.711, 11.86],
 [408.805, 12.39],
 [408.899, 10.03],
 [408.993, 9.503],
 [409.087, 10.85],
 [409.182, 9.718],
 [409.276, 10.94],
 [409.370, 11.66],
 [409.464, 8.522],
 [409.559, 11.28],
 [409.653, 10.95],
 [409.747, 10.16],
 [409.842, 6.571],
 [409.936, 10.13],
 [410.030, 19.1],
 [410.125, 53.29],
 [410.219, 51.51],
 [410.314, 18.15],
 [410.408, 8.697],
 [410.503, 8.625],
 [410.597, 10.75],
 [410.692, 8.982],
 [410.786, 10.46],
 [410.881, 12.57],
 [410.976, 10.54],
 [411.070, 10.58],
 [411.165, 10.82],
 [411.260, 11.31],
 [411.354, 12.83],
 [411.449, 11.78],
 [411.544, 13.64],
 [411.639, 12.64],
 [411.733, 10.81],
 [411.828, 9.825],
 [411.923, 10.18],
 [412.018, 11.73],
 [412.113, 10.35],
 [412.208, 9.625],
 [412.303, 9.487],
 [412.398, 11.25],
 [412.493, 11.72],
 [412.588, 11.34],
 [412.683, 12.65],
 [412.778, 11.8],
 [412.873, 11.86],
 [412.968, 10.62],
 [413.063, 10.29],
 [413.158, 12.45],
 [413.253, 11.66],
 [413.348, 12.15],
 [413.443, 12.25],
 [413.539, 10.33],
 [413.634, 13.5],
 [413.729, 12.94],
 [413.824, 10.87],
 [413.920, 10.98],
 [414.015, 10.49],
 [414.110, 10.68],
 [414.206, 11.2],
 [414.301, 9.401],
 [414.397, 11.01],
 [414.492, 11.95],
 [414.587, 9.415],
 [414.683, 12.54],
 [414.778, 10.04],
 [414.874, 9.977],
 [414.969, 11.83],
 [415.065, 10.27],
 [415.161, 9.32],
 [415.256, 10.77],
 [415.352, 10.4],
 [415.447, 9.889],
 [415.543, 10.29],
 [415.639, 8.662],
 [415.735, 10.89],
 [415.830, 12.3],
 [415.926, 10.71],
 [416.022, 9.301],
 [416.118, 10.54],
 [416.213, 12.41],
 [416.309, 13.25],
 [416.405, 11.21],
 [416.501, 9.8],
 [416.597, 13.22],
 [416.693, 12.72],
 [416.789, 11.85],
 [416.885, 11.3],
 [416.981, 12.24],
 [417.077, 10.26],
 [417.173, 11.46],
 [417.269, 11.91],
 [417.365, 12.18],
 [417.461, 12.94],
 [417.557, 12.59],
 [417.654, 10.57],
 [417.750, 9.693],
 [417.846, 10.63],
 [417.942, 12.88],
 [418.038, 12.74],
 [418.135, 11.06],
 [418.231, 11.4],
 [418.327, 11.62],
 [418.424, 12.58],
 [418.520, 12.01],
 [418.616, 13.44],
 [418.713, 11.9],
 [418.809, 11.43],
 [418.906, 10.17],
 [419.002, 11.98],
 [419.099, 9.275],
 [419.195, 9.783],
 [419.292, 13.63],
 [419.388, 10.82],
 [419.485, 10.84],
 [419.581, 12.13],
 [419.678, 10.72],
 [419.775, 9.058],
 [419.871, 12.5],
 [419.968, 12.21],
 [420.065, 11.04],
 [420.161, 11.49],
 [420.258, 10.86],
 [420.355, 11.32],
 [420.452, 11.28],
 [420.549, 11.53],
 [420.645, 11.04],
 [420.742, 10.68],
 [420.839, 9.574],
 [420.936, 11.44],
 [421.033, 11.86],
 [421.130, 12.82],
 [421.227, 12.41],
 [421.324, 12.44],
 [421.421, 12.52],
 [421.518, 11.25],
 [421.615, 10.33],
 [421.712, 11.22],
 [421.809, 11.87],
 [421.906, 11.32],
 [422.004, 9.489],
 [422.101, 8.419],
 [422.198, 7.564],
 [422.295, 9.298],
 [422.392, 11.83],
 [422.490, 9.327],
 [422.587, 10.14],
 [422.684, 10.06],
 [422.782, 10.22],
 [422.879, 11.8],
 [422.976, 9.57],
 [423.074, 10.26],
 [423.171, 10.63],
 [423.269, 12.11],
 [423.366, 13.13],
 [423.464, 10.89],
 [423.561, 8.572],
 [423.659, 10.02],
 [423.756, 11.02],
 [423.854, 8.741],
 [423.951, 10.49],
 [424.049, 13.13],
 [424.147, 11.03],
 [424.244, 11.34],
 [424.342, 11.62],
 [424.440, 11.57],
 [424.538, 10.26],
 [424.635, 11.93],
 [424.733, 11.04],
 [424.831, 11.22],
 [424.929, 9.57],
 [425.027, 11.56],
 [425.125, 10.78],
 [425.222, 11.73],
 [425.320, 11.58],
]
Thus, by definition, -38.4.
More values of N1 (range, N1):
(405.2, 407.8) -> -38.5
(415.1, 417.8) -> -37.6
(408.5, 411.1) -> -38.6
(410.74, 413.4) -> -38.6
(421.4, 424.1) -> -34.6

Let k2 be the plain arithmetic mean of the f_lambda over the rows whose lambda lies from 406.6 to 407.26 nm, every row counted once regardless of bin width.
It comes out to 12.4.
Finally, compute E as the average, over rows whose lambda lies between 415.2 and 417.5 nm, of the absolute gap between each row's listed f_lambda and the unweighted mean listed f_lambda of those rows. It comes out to 1.0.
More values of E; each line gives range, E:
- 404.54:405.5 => 1.7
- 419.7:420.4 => 0.8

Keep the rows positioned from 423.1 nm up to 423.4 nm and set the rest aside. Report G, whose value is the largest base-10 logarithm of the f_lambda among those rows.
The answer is 1.12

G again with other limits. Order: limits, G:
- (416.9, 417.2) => 1.09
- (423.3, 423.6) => 1.12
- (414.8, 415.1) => 1.07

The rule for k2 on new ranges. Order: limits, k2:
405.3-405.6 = 13.6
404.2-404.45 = 11.8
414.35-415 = 11.0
